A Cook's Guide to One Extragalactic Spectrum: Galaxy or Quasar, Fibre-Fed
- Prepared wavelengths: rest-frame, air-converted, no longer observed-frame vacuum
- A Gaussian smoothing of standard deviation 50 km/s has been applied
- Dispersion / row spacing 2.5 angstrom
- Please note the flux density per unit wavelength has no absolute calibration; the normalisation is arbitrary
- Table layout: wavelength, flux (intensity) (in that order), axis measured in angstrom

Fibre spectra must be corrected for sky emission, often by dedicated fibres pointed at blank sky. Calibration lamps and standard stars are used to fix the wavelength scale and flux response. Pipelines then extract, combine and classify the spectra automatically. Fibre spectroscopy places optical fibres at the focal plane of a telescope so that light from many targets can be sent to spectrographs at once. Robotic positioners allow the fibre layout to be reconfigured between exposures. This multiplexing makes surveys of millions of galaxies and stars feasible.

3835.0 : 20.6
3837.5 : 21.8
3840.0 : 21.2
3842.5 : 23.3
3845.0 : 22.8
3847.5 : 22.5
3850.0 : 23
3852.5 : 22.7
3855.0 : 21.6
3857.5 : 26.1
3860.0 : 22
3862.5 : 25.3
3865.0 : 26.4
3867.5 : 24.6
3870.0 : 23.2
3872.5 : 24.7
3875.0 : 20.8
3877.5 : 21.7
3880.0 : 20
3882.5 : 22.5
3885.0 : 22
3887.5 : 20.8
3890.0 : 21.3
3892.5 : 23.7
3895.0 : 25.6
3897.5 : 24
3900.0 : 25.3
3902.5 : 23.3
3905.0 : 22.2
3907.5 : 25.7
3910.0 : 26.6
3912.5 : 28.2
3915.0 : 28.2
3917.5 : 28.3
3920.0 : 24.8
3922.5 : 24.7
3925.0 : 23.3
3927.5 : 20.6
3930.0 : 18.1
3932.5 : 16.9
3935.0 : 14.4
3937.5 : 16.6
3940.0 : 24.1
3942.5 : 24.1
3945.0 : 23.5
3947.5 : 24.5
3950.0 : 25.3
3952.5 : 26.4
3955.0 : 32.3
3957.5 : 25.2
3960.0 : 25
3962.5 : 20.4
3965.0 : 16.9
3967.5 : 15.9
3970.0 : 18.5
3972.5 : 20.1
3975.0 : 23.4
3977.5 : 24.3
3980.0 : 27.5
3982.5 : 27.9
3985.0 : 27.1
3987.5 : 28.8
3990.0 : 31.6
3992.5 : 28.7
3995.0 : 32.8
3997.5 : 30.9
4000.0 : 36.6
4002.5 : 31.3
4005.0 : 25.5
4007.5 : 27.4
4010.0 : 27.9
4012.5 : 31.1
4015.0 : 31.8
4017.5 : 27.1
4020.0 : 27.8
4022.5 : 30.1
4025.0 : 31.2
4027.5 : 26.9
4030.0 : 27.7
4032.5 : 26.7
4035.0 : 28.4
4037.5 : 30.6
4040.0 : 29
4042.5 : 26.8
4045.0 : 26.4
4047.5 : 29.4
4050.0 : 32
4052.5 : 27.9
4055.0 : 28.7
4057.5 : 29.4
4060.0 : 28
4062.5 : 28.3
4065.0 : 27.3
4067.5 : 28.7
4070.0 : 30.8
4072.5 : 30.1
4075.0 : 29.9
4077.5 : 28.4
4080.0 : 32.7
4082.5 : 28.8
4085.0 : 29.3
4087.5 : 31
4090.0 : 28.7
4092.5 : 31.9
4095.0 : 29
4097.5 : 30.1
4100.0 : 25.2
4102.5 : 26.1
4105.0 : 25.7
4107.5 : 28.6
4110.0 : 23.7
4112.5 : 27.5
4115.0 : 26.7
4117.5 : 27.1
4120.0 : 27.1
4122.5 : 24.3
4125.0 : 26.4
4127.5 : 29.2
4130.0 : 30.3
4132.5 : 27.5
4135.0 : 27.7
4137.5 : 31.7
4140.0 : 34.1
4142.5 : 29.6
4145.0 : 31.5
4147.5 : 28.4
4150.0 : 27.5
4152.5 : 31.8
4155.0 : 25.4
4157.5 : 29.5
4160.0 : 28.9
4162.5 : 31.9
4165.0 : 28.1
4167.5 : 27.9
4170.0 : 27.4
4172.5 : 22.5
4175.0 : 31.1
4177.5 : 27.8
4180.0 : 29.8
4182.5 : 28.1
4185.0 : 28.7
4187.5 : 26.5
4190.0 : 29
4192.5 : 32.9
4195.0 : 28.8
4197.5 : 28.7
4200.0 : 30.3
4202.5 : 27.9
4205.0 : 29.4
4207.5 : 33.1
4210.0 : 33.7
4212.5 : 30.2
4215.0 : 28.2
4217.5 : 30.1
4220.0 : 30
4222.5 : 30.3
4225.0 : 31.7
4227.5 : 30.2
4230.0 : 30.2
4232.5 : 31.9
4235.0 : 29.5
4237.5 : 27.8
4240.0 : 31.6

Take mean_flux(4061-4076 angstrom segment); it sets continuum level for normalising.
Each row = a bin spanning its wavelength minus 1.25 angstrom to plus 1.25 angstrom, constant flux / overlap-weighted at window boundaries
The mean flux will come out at 29.2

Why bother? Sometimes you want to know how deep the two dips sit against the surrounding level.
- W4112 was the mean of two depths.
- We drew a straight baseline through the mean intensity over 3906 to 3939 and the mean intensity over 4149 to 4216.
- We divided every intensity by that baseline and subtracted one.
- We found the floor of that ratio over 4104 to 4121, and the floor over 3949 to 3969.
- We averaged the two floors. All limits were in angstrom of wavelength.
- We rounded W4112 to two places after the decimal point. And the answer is -0.23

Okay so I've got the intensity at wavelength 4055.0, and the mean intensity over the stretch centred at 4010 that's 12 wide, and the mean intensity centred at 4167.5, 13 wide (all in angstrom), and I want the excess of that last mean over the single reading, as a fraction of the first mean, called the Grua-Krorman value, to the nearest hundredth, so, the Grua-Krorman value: -0.04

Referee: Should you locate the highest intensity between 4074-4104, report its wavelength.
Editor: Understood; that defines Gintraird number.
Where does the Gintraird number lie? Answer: 4080.0 angstrom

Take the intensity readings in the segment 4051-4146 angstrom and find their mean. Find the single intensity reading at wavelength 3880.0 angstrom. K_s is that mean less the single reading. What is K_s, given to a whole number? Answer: 9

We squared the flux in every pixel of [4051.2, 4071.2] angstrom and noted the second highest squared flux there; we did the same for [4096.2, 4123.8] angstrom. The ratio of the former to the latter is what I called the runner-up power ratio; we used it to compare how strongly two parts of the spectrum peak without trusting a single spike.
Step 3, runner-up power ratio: 1.06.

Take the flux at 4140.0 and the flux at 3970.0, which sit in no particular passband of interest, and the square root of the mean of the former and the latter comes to 5.13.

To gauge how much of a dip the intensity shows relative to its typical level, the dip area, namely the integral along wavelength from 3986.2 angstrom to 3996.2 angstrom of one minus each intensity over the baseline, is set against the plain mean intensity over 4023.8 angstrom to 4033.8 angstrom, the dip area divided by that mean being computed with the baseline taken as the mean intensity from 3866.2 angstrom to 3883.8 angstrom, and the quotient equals -0.13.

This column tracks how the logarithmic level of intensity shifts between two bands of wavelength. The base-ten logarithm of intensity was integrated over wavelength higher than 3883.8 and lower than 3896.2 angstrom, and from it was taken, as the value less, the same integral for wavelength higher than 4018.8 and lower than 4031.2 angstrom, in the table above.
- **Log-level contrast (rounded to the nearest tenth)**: -1.3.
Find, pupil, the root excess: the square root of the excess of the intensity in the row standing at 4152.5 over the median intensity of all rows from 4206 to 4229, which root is 1.26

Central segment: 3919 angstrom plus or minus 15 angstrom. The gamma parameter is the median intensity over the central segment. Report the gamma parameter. 25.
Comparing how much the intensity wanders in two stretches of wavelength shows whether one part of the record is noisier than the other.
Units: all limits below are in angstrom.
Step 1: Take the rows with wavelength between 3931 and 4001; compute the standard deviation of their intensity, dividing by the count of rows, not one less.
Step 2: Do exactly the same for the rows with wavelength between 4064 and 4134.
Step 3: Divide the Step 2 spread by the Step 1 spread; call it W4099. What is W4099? 0.39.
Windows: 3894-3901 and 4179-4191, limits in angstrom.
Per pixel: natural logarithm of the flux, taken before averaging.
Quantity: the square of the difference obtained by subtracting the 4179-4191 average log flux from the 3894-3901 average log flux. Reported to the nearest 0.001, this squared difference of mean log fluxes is 0.017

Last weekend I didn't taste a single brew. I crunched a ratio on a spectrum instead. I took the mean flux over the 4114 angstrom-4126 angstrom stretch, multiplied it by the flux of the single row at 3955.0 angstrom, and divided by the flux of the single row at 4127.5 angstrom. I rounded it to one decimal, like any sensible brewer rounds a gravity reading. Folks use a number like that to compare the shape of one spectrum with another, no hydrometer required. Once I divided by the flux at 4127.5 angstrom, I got 29.1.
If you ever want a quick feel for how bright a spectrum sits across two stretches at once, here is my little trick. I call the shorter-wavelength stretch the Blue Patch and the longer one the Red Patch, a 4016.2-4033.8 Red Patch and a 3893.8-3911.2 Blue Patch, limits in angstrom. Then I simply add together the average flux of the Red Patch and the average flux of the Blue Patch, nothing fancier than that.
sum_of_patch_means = 53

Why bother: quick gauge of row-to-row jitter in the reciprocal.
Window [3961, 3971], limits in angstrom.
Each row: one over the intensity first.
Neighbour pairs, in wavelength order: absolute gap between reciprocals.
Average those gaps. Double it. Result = 0.015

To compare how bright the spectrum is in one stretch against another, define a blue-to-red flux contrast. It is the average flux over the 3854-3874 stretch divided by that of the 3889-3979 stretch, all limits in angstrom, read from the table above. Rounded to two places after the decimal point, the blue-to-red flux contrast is 1.05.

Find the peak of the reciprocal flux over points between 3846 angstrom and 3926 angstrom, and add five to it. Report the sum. 5.05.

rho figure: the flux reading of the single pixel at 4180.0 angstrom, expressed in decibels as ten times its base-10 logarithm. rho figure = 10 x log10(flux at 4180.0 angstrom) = 14.7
